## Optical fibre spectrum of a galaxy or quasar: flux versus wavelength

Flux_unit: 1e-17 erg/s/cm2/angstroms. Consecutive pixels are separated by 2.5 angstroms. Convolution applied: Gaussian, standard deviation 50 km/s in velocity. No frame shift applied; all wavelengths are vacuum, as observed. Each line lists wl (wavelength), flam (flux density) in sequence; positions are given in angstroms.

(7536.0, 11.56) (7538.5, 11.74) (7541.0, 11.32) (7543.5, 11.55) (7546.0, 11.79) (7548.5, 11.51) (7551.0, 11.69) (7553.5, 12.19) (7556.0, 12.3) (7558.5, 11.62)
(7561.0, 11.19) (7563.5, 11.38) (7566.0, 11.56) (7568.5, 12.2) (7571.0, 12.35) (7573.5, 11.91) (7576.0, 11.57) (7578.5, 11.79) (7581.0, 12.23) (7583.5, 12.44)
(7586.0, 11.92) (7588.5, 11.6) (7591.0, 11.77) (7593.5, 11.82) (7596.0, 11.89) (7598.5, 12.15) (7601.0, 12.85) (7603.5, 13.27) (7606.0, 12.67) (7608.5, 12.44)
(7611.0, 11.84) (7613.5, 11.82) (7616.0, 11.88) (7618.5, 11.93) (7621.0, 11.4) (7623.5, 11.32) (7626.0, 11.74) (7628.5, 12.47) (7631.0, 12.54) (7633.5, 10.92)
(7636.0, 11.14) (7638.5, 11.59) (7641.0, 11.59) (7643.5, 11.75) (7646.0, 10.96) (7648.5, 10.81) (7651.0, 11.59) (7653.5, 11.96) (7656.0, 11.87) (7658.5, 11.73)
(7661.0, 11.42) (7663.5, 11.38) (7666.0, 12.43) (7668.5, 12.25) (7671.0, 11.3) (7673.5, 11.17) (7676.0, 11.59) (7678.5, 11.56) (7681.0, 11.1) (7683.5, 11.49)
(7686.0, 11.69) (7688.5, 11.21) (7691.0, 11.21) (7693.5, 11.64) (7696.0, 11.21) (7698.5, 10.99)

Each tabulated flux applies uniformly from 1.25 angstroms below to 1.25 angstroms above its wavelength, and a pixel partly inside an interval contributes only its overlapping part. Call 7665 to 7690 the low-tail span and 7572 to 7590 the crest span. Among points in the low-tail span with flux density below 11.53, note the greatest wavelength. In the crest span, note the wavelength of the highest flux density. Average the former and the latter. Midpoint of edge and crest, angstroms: 7636.0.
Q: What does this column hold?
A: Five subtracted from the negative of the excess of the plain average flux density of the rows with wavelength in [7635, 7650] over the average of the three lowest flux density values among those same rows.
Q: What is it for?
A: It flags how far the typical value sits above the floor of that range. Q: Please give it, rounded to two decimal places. -5.34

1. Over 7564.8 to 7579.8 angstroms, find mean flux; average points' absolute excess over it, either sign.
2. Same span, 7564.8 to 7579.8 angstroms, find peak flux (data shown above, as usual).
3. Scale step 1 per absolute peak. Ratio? 0.021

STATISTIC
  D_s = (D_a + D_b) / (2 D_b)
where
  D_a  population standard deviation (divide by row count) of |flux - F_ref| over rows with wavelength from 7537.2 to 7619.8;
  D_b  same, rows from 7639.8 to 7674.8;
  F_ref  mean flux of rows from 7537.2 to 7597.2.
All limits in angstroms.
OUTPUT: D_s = 1.07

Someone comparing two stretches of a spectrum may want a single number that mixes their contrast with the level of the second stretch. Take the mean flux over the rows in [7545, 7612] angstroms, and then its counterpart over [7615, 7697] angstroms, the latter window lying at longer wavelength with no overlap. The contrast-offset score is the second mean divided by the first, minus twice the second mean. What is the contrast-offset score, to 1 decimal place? -22.2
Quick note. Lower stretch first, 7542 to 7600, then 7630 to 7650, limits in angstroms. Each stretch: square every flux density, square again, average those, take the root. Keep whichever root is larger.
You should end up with 141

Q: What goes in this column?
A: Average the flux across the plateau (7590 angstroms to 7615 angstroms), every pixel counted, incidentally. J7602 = 12.3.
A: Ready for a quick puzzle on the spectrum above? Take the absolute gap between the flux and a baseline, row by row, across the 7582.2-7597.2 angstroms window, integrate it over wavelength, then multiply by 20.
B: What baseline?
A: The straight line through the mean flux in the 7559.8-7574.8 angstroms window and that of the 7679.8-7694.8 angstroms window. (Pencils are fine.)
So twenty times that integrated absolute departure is 73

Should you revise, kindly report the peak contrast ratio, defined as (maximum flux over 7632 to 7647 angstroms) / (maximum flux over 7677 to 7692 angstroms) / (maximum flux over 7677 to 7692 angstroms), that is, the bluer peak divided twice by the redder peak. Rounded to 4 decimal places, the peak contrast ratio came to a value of 0.0860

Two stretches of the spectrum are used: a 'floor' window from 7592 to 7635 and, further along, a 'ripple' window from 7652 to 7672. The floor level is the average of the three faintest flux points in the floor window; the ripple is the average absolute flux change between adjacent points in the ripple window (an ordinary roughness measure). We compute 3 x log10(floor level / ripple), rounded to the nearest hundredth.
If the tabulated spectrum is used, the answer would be 4.36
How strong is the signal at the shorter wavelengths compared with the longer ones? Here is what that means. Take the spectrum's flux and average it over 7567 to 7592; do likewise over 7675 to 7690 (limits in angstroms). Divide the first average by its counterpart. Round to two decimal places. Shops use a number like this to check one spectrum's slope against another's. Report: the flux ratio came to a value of 1.05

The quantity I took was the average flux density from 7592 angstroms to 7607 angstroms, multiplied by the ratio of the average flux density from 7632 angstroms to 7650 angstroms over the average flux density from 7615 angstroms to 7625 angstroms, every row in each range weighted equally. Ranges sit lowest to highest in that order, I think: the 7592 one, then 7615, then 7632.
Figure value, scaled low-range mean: 12.0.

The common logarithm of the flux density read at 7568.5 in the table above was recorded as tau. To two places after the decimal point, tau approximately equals 1.09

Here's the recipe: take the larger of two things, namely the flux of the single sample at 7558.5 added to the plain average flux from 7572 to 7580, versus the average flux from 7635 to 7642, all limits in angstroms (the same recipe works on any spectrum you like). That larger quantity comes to 23.4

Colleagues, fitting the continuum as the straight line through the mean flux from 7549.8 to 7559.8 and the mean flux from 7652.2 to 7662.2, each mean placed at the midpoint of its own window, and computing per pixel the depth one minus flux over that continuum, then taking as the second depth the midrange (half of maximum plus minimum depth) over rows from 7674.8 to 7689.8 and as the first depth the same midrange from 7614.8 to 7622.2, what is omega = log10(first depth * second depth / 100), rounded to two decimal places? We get -5.48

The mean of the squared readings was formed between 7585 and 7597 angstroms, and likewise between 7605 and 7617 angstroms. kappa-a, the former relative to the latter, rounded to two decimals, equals 0.95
